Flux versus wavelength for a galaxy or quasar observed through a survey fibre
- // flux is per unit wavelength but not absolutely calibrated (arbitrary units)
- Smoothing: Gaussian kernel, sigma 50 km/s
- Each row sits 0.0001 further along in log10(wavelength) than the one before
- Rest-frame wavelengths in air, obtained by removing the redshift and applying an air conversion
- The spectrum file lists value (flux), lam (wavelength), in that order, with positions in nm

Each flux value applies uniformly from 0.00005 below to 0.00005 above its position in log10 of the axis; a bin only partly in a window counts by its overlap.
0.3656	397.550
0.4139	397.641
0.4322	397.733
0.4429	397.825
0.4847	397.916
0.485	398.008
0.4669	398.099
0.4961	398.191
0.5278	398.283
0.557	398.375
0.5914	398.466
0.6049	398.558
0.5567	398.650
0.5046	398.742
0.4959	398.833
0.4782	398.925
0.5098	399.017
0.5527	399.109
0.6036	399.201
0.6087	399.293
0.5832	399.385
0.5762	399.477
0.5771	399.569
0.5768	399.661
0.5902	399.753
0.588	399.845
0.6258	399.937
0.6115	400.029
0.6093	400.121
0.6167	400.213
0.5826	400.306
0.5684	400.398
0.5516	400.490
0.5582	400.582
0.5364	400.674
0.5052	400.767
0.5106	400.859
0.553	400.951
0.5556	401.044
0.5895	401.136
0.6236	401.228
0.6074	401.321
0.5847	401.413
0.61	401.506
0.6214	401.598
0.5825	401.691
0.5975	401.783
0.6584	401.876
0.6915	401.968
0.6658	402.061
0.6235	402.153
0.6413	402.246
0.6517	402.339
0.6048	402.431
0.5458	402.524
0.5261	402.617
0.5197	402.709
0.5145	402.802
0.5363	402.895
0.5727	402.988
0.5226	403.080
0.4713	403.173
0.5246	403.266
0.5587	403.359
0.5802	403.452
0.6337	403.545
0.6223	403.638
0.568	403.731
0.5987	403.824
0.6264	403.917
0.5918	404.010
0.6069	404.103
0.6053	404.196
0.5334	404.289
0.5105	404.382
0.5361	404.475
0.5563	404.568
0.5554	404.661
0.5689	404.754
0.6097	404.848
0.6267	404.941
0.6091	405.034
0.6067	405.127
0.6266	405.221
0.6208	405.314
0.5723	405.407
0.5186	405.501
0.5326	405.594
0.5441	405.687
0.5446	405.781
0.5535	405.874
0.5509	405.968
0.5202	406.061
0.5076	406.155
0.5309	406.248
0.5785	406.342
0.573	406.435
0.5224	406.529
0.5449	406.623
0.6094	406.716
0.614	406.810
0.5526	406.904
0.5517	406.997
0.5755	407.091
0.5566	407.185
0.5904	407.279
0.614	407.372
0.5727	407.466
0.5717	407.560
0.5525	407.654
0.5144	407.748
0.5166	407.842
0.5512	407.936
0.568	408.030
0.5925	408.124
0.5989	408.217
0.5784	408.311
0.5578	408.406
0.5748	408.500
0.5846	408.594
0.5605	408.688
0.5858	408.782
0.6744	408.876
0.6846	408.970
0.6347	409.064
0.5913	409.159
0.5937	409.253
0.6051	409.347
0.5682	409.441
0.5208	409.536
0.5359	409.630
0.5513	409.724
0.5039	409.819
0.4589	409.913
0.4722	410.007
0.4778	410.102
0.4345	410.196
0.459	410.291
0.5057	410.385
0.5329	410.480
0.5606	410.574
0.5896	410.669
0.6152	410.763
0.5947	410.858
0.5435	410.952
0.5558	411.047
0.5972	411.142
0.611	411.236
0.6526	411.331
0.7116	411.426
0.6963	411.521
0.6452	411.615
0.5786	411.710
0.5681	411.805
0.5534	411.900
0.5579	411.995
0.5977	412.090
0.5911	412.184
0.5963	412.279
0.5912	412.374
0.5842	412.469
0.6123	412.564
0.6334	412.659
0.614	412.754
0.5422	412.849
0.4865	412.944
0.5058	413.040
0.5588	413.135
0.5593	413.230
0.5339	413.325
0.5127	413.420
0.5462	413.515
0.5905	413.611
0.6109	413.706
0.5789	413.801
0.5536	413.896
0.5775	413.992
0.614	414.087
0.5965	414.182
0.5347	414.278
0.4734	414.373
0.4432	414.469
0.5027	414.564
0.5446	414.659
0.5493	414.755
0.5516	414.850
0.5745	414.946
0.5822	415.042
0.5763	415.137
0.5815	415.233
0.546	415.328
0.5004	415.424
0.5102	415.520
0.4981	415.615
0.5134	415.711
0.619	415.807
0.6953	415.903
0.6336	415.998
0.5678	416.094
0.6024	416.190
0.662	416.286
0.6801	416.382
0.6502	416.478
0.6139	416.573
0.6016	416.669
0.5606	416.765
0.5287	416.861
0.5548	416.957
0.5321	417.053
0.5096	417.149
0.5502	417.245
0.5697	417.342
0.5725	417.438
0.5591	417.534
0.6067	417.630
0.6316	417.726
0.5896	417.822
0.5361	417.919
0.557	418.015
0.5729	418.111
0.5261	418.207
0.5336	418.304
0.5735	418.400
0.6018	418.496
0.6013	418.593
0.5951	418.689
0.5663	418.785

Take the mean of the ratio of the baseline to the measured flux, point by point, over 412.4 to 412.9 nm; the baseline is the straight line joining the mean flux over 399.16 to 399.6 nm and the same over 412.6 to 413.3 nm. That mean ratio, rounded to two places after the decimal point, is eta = 0.94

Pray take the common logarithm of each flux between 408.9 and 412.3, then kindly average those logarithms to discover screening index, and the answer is -0.246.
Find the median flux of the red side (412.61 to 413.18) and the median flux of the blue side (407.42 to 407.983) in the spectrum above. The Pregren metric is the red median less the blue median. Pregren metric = 0.00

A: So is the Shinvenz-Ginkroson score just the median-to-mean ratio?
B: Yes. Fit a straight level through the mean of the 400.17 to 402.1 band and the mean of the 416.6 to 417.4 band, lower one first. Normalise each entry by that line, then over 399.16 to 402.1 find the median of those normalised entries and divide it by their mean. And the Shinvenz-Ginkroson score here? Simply 0.99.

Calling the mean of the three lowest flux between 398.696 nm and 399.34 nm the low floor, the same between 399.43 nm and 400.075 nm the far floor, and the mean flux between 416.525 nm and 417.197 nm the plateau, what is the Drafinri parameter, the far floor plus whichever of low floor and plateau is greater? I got 1.13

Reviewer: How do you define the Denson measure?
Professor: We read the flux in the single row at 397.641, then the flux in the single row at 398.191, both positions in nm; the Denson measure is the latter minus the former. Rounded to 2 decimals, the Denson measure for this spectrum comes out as 0.08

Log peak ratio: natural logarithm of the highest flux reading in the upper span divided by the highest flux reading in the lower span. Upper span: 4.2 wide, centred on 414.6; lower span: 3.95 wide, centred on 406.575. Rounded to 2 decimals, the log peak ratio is 0.10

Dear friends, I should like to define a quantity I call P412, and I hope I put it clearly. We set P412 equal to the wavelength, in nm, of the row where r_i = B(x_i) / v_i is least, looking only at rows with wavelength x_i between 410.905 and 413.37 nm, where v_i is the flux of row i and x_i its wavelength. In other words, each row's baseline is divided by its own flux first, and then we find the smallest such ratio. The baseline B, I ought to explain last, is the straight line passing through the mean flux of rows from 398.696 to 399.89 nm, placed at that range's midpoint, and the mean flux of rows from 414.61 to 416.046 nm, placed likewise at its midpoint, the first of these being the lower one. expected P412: 411.426 nm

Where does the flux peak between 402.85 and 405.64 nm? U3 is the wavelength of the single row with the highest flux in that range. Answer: 403.545 nm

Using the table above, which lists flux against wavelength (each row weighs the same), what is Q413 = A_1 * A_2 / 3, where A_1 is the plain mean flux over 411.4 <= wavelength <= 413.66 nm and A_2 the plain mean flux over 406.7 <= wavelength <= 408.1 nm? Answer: 0.110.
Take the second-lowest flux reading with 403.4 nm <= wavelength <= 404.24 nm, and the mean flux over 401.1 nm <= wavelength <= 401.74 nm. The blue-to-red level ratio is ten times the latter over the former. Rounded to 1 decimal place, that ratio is 10.4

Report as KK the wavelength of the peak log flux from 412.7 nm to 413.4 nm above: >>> 412.754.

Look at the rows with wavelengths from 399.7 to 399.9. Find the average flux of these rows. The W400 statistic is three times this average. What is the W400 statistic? 1.77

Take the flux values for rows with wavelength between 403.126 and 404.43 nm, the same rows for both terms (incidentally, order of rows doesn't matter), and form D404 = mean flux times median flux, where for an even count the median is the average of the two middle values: 0.34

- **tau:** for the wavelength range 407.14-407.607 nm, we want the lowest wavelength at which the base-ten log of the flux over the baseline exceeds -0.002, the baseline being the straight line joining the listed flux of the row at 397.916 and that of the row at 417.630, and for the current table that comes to 407.185 nm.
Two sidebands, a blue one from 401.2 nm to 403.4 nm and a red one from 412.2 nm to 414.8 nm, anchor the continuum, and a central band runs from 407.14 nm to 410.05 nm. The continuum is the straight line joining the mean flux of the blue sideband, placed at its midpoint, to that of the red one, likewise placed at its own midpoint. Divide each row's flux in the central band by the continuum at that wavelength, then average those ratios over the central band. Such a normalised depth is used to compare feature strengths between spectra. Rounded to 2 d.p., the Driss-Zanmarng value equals 1.00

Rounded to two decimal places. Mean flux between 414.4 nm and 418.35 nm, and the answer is 0.57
